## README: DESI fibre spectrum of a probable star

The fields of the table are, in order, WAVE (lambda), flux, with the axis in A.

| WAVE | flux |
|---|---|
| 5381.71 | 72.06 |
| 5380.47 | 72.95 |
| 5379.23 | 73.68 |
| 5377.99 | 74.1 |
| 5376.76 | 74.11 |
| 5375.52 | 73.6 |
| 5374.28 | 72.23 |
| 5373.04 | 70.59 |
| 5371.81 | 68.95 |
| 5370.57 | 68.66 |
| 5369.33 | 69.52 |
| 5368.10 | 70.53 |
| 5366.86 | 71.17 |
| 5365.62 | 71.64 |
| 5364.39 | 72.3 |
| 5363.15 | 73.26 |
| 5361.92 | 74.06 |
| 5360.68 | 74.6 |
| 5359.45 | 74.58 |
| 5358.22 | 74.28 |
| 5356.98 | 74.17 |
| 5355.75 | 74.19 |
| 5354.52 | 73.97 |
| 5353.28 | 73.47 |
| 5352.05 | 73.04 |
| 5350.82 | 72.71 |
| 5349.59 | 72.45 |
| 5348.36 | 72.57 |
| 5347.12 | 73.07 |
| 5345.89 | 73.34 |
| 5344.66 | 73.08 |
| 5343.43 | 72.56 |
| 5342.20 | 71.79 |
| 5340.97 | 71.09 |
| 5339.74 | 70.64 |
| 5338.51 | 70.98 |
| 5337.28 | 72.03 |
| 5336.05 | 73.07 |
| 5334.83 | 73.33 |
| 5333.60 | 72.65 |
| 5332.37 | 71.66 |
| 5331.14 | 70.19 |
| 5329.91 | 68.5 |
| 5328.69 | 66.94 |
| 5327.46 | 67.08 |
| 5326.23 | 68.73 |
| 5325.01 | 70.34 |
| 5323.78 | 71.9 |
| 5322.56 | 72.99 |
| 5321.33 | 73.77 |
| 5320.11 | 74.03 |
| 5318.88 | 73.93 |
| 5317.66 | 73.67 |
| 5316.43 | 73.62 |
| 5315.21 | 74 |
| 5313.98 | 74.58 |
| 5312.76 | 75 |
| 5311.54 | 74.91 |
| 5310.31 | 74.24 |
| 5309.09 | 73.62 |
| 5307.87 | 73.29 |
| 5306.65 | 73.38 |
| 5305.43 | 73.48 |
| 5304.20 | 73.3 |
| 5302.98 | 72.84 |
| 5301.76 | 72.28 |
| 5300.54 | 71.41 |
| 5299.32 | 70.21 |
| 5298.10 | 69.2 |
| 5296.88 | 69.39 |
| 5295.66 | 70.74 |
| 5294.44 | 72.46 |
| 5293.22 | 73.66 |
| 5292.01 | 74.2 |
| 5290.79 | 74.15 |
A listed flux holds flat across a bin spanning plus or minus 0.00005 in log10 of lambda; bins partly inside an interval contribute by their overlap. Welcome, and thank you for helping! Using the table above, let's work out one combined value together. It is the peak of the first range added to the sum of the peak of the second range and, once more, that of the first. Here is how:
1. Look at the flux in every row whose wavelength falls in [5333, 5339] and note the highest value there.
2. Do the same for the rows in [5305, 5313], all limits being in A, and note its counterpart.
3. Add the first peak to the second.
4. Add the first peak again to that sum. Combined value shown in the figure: 222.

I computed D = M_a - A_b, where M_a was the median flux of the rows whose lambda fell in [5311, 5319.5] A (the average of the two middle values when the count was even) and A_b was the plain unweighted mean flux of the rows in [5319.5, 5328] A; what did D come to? 2.7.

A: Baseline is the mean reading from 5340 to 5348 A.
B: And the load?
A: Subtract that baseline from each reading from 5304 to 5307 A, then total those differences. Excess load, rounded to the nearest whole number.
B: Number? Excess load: 3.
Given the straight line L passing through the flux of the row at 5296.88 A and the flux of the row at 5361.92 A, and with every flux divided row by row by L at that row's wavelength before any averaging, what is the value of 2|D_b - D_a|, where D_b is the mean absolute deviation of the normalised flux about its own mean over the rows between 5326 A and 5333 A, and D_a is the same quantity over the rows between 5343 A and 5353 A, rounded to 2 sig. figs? 0.027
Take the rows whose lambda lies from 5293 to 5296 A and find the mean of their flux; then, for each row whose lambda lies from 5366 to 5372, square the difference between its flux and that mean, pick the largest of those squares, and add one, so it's 14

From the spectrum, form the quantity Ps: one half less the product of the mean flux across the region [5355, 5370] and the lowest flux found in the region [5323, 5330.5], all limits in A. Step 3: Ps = -4877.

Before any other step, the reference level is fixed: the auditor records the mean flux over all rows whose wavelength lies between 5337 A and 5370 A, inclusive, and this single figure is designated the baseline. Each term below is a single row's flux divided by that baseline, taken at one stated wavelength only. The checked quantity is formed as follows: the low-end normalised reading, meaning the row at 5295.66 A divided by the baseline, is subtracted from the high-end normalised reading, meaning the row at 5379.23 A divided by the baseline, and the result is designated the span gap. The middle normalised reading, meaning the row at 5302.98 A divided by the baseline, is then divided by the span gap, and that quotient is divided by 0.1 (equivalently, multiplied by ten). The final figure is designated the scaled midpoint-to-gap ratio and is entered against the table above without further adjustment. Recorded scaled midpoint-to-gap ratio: 248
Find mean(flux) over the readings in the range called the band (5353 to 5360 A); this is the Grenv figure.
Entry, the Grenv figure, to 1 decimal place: 74.1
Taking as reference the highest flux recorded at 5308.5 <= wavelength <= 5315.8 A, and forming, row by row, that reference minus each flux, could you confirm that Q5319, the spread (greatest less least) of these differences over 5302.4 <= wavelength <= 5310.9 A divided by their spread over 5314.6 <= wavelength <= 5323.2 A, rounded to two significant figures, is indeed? 1.3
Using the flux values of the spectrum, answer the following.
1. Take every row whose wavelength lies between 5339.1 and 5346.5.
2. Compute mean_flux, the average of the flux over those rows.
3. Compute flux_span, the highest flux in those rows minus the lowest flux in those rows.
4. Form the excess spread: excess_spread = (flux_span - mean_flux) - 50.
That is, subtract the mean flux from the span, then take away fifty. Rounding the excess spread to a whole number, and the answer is -119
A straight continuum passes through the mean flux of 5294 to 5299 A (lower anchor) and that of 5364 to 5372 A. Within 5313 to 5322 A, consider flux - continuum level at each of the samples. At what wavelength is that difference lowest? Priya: 5316.43 A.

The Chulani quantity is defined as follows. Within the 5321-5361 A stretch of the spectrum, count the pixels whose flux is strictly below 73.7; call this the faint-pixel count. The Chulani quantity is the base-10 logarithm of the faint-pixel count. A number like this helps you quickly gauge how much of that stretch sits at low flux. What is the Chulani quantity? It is 1.41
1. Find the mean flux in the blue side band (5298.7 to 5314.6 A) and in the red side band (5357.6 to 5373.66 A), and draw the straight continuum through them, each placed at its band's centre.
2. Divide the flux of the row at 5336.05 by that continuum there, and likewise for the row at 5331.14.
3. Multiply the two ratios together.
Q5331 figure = 0.97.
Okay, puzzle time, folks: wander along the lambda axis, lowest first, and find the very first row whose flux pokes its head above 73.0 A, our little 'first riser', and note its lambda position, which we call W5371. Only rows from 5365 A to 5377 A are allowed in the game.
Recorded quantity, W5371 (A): 5375.52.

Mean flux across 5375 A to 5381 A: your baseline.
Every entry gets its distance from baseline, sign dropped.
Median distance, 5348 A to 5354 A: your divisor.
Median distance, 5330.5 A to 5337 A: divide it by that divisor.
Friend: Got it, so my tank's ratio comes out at 1.1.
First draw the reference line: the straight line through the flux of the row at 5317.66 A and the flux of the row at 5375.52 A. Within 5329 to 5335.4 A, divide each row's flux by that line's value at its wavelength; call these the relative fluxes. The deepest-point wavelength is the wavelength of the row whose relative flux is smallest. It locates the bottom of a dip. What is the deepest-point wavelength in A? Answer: 5329.91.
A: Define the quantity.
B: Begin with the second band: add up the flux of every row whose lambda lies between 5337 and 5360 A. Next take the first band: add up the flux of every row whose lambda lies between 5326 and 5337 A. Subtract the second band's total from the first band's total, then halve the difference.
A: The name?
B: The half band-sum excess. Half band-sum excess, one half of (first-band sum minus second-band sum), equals -376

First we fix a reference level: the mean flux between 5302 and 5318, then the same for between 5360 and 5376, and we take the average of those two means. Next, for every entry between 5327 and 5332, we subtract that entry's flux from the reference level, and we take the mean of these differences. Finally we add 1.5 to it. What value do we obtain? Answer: 6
